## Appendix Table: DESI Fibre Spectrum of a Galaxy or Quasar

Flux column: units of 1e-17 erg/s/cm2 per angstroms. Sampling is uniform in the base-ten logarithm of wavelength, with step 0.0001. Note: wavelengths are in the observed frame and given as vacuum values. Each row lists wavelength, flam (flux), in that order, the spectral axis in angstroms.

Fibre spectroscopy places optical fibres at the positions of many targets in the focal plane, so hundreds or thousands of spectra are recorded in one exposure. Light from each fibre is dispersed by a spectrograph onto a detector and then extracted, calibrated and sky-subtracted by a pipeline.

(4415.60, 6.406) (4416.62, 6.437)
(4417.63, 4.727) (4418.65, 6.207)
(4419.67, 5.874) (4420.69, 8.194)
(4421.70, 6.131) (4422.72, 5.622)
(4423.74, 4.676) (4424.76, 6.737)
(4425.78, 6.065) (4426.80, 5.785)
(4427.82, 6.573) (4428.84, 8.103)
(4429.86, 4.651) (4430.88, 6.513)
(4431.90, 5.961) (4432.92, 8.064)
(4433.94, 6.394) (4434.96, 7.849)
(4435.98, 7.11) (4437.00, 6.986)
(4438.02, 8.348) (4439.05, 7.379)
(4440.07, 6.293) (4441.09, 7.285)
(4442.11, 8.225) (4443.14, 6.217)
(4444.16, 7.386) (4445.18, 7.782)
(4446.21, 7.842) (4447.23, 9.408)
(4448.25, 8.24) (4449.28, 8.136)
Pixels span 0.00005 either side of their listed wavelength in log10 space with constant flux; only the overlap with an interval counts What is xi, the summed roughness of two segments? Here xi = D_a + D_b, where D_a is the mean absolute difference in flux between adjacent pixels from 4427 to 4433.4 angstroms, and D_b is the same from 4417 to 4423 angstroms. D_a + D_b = 3.2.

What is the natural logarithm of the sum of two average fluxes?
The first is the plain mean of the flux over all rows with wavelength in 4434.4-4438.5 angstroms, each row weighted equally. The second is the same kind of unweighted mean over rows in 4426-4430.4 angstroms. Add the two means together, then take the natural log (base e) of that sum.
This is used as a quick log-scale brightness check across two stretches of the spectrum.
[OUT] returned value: 2.63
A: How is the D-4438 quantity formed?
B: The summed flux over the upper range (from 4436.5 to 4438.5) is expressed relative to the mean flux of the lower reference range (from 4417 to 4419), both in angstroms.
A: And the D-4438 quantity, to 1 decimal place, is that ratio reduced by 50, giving -47.2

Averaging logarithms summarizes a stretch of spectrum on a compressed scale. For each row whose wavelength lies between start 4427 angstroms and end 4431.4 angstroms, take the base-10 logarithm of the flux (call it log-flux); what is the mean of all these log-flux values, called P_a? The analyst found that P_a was 0.80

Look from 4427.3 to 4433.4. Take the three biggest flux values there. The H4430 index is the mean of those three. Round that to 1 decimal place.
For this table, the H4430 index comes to 7.6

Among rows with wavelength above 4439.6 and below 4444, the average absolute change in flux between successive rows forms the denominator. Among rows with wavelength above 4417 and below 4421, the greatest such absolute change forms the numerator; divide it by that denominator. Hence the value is 1.8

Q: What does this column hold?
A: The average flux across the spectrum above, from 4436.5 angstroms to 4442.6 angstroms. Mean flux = 7.42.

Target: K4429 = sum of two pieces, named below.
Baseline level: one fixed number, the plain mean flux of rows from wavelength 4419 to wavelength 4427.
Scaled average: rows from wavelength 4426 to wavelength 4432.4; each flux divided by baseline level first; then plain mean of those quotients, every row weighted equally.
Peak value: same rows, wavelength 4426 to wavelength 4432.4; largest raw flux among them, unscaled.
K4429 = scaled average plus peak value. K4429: 9.1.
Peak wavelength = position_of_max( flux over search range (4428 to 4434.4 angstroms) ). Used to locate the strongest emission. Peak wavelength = 4428.84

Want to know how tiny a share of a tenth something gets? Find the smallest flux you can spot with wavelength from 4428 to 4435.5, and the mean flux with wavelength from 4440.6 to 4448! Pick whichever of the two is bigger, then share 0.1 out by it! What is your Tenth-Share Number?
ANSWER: 0.0129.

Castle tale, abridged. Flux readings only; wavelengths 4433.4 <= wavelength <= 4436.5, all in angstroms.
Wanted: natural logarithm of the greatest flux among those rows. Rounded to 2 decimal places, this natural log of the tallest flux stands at 2.06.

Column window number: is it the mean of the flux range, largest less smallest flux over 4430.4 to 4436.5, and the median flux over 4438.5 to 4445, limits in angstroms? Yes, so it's 4.72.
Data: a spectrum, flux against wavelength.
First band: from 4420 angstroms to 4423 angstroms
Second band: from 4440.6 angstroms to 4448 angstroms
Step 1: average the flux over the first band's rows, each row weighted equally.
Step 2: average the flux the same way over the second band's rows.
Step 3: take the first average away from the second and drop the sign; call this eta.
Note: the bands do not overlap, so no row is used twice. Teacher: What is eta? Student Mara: 1.1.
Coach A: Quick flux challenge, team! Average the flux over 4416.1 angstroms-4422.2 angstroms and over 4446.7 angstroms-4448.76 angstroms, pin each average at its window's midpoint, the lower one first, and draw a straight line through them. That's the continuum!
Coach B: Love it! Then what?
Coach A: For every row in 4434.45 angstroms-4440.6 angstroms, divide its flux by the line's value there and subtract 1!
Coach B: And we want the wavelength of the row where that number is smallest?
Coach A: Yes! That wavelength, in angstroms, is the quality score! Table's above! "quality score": 4440.07 angstroms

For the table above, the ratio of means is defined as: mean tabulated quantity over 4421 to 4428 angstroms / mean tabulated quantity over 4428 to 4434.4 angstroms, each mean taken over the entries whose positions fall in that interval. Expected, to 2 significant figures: 0.90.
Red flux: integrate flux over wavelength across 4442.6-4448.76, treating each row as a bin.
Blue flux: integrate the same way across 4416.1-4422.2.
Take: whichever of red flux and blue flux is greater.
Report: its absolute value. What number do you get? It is 48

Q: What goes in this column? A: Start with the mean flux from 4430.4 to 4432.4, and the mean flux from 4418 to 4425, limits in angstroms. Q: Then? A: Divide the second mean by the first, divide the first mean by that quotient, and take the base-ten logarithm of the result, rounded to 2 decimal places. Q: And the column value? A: 0.80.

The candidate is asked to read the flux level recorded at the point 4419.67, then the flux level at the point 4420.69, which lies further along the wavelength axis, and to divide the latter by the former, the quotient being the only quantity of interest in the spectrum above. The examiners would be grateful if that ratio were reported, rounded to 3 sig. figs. 1.39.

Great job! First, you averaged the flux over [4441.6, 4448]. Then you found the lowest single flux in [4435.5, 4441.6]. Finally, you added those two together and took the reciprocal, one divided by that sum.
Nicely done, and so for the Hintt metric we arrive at 0.071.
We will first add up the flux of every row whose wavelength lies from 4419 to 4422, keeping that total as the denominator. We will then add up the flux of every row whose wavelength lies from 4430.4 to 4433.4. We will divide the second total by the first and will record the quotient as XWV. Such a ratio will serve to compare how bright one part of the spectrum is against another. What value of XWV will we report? 1.02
